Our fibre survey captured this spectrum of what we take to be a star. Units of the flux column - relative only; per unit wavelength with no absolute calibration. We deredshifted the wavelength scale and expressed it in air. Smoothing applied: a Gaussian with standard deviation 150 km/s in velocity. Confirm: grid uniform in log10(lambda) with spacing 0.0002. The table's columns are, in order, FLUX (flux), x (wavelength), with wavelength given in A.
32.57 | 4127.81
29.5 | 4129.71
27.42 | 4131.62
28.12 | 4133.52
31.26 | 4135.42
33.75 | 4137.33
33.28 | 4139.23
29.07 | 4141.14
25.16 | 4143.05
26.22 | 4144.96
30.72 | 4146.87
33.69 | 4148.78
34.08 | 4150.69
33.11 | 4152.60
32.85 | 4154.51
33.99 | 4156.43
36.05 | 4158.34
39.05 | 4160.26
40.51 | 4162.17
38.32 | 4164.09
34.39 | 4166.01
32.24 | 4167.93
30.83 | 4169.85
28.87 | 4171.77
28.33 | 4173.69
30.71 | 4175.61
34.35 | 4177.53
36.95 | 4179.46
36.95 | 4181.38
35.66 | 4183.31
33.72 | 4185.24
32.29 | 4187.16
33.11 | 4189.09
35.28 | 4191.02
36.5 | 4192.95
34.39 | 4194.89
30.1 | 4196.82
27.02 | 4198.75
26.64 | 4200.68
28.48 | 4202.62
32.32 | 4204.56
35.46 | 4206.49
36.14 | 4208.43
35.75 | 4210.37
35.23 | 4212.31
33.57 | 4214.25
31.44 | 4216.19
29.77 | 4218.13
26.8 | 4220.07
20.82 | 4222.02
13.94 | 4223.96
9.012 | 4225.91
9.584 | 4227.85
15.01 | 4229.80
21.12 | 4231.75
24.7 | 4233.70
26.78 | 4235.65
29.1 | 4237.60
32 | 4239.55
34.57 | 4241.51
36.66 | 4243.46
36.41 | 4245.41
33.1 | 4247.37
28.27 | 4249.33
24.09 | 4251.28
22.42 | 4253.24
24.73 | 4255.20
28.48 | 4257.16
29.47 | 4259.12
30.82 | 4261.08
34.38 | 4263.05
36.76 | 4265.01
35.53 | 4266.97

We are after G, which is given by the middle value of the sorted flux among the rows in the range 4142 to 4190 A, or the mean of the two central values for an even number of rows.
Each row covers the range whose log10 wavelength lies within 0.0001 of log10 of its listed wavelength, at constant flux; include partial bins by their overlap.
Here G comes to 34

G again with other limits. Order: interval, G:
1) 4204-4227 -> 32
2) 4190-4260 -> 29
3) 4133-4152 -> 31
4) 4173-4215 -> 34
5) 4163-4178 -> 32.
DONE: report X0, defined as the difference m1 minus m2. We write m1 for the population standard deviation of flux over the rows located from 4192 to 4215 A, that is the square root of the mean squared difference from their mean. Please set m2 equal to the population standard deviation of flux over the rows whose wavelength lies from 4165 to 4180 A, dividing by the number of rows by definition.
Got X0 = 0.7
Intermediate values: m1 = 3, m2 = 2.8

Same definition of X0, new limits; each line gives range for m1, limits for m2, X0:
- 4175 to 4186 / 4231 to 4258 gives -2.8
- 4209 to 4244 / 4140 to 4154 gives 5.4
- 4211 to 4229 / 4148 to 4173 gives 6.6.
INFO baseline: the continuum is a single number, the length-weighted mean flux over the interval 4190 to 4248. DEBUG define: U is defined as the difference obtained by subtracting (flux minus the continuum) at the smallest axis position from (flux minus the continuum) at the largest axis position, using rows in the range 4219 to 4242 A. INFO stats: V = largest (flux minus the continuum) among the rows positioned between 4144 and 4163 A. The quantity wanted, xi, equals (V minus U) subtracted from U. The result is 4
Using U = 8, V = 12.0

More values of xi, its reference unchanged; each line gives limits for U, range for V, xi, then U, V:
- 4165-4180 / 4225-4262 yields -3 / 3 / 8.1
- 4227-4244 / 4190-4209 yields 46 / 27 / 7.9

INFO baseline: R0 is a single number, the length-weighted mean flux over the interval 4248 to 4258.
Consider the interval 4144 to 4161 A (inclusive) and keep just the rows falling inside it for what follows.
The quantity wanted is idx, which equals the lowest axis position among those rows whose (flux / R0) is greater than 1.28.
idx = 4148.78 A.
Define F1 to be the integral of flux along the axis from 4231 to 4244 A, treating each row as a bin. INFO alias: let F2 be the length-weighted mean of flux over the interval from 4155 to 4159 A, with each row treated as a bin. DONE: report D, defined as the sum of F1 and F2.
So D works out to 414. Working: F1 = 379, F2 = 35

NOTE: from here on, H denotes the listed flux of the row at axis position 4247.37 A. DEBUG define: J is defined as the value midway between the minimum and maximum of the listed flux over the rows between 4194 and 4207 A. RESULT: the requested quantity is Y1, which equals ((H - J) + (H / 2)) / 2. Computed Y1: 9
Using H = 33.1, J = 31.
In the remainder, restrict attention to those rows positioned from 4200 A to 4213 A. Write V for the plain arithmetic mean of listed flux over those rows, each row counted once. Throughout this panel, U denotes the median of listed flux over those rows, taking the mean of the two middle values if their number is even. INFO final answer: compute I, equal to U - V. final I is 2.4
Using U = 35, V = 32.9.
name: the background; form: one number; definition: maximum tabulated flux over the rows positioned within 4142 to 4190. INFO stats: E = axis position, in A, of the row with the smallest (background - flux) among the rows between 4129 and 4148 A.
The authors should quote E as 4137.33 A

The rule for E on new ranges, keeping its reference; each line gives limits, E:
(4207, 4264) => 4243.46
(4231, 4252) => 4243.46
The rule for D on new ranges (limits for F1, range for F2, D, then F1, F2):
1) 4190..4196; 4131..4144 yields 241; 211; 30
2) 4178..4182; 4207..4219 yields 180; 146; 34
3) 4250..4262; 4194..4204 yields 350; 320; 29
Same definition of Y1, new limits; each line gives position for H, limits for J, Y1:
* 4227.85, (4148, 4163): -11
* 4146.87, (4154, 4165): 5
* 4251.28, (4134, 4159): 3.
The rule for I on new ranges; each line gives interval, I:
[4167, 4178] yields -0.1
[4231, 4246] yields 0.4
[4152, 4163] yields -0.9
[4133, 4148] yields 0.2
